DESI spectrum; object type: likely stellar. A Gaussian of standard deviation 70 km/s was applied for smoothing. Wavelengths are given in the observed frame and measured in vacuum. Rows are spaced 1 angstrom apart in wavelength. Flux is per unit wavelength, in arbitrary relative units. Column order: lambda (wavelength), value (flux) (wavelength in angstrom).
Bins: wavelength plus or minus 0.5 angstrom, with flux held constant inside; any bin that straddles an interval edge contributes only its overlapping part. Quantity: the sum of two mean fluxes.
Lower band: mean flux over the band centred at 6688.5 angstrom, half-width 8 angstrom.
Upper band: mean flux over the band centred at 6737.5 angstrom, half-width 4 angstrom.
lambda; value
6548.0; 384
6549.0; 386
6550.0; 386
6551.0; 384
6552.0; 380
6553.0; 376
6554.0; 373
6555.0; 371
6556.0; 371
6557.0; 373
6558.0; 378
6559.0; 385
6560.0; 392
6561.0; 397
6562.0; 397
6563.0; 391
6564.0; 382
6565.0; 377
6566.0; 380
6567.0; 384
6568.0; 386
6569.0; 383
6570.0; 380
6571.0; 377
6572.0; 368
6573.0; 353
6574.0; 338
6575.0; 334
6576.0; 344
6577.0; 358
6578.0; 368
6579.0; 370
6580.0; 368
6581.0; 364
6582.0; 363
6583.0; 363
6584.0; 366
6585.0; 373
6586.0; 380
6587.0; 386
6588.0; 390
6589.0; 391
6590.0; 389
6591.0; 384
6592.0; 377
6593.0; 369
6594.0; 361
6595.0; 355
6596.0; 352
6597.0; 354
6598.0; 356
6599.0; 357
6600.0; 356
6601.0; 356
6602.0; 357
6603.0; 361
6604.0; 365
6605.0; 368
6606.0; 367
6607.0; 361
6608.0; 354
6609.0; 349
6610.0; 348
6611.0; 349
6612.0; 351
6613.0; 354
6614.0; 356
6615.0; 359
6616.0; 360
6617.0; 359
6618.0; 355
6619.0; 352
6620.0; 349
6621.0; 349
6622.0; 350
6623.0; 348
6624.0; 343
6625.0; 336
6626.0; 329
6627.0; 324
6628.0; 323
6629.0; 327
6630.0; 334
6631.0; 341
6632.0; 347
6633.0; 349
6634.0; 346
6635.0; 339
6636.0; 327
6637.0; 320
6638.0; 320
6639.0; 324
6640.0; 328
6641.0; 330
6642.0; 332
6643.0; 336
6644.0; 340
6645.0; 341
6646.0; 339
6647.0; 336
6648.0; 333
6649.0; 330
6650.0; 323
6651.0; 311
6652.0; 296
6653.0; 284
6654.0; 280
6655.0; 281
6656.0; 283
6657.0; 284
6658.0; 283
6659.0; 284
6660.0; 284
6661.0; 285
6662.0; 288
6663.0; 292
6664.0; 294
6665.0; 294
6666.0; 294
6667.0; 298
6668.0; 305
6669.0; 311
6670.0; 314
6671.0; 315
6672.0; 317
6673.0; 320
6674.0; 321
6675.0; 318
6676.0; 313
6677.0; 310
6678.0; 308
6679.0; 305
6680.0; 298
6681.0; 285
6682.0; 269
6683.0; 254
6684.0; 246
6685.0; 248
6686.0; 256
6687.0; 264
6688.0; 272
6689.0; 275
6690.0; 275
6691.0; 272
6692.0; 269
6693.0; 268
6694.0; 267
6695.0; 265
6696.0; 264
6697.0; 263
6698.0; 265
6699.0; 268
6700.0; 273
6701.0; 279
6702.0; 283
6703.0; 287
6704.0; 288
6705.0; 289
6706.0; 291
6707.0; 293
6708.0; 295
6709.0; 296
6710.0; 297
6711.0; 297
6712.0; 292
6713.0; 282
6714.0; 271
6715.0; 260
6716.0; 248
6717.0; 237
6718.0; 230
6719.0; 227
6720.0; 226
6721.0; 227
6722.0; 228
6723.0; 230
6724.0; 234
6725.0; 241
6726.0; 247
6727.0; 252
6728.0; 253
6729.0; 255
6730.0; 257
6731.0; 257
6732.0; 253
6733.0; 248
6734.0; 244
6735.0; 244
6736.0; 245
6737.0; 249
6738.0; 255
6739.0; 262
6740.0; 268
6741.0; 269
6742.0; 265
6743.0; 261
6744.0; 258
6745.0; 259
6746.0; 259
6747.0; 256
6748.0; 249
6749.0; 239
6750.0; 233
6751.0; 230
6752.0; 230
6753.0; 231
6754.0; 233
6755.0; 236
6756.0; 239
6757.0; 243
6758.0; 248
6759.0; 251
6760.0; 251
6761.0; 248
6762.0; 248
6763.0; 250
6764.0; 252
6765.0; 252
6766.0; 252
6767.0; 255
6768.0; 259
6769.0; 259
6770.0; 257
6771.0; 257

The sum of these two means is 520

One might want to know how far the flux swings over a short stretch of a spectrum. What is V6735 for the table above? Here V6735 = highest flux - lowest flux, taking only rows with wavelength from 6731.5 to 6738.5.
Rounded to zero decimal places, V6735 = 11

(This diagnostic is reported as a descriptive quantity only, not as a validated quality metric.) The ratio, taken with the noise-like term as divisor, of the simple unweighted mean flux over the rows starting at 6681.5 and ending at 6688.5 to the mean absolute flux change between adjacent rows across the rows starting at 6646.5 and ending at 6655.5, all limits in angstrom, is 36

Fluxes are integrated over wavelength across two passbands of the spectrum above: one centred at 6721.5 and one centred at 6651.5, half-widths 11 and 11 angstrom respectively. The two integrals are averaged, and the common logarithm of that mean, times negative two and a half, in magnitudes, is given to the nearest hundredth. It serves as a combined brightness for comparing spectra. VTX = -9.47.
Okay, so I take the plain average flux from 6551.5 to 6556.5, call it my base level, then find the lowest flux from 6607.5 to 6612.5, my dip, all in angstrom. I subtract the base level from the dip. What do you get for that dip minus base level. -26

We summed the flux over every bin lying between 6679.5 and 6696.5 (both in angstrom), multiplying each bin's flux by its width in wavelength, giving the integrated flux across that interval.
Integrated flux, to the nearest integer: 4547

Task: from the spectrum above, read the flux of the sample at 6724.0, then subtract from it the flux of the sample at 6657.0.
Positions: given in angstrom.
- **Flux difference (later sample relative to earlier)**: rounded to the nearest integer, -50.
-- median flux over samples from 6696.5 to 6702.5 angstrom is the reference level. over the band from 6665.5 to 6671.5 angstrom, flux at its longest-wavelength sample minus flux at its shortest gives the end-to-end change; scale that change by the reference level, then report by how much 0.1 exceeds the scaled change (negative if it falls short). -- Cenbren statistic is 0.02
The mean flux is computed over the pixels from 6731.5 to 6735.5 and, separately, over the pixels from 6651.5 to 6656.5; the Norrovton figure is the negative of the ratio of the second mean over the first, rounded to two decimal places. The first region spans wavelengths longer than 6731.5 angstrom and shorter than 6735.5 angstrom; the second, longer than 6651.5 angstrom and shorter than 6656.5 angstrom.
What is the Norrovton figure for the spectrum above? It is -1.15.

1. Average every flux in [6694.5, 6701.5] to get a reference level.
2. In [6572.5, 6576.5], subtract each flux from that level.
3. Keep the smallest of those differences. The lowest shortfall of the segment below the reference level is -85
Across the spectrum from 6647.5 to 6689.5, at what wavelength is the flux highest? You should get 6648.0 angstrom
